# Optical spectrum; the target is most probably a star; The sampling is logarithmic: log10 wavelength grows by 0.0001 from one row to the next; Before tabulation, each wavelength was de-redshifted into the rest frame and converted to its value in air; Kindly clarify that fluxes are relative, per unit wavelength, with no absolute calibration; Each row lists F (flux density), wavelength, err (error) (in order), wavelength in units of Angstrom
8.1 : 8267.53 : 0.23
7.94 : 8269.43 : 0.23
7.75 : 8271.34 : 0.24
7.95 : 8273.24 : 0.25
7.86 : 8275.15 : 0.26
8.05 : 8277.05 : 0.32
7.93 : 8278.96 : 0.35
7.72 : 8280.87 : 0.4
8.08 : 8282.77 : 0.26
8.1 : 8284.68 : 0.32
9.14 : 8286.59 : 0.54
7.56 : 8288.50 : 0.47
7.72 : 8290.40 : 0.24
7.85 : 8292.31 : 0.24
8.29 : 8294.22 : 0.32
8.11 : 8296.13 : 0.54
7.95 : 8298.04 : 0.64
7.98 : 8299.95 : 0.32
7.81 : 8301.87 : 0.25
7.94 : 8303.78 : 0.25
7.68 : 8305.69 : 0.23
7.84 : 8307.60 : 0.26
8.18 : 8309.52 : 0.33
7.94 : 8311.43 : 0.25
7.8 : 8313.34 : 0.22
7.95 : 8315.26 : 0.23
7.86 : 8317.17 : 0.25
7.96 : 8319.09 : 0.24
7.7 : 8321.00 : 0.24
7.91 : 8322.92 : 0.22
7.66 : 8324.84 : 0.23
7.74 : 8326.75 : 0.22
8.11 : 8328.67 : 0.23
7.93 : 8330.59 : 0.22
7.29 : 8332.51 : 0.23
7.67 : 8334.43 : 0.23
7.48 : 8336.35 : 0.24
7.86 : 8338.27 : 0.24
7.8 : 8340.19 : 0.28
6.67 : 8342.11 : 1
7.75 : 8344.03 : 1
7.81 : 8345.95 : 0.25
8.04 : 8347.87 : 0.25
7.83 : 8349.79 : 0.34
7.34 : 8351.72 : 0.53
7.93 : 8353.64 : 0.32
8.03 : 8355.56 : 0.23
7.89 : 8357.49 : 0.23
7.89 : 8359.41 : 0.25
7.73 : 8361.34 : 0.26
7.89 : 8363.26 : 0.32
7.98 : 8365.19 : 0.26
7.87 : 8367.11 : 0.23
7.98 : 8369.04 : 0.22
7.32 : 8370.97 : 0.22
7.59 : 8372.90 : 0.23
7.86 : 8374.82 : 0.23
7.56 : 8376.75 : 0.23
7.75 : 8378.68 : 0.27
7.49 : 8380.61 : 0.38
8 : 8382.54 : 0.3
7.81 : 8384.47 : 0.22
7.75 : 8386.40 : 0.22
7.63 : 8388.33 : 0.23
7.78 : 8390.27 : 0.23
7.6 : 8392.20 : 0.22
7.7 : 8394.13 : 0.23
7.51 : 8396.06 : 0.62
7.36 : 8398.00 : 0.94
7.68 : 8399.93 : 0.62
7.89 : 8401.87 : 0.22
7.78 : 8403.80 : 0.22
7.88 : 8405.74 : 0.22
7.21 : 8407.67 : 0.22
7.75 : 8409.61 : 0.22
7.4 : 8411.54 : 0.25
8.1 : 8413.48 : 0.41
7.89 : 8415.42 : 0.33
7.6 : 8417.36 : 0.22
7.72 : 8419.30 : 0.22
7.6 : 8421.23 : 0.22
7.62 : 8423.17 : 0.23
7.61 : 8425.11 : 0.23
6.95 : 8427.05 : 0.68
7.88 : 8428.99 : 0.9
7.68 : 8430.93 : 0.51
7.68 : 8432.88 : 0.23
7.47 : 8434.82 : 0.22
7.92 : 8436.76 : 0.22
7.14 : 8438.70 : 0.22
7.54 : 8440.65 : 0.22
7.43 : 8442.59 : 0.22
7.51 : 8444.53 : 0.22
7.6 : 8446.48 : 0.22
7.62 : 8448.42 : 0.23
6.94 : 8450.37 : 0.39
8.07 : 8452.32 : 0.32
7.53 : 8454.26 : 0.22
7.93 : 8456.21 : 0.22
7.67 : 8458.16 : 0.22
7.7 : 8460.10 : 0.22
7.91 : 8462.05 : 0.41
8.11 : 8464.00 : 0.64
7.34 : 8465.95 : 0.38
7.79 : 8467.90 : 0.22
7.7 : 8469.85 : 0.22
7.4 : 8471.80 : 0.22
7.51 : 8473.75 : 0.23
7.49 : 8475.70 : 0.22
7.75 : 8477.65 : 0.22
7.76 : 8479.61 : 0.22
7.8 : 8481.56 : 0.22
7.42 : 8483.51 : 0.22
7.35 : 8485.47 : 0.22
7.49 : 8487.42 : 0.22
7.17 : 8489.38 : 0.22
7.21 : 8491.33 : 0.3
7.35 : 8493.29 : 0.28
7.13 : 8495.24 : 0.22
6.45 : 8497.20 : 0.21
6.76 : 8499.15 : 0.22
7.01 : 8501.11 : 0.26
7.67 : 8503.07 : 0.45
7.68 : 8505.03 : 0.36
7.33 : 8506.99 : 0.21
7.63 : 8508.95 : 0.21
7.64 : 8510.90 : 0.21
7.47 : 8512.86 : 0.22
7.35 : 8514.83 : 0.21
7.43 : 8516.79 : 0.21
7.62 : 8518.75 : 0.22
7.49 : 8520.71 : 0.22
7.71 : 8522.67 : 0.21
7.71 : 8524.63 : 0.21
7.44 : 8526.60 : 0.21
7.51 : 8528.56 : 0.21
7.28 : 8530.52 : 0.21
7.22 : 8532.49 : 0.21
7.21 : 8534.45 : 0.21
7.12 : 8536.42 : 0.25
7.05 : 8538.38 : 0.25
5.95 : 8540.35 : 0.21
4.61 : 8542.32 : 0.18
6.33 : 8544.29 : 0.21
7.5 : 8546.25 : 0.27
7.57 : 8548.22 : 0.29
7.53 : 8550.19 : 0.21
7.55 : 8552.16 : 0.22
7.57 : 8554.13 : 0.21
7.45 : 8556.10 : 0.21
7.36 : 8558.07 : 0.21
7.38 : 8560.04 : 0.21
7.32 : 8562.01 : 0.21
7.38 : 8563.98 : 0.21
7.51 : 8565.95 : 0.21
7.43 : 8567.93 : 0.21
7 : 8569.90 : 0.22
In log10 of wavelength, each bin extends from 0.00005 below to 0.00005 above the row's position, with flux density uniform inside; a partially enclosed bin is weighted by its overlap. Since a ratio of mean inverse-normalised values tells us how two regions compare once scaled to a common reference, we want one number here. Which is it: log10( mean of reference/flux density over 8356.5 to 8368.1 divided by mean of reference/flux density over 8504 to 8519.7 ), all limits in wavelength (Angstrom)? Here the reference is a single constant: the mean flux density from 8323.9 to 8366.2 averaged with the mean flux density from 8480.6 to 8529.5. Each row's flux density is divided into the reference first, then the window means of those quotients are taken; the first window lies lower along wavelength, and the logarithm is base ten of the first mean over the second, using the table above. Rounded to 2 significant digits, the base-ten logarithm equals -0.020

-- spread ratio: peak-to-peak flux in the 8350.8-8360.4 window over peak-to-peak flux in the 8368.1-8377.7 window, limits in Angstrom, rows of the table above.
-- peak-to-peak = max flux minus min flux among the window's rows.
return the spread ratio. 1.0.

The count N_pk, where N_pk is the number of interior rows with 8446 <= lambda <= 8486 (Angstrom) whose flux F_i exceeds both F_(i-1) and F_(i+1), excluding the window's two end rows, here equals 7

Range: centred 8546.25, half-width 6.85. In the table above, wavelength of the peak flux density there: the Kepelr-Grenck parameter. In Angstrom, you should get 8548.22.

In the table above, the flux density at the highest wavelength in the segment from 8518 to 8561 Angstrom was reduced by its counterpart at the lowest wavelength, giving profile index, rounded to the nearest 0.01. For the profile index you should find -0.24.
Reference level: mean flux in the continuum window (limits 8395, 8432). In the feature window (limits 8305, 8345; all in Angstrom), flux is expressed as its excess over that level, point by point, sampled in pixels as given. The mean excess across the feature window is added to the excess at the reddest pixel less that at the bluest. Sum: 0.2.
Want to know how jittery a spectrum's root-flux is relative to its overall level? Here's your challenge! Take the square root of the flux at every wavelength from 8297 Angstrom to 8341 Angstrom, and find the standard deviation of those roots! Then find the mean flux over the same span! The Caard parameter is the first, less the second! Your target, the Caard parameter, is -7.79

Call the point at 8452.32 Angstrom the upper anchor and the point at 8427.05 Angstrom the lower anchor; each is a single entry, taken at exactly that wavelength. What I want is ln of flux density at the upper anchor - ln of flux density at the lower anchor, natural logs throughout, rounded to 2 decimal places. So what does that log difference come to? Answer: 0.15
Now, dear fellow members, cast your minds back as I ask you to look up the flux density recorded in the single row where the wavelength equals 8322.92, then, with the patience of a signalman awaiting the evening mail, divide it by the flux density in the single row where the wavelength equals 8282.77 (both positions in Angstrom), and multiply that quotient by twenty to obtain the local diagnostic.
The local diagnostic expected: 19.6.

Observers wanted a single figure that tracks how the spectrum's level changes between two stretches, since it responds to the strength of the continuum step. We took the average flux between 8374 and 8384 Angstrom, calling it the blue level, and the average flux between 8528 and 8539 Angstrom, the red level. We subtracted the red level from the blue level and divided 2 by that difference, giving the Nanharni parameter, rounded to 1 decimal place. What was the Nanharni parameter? 4.0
